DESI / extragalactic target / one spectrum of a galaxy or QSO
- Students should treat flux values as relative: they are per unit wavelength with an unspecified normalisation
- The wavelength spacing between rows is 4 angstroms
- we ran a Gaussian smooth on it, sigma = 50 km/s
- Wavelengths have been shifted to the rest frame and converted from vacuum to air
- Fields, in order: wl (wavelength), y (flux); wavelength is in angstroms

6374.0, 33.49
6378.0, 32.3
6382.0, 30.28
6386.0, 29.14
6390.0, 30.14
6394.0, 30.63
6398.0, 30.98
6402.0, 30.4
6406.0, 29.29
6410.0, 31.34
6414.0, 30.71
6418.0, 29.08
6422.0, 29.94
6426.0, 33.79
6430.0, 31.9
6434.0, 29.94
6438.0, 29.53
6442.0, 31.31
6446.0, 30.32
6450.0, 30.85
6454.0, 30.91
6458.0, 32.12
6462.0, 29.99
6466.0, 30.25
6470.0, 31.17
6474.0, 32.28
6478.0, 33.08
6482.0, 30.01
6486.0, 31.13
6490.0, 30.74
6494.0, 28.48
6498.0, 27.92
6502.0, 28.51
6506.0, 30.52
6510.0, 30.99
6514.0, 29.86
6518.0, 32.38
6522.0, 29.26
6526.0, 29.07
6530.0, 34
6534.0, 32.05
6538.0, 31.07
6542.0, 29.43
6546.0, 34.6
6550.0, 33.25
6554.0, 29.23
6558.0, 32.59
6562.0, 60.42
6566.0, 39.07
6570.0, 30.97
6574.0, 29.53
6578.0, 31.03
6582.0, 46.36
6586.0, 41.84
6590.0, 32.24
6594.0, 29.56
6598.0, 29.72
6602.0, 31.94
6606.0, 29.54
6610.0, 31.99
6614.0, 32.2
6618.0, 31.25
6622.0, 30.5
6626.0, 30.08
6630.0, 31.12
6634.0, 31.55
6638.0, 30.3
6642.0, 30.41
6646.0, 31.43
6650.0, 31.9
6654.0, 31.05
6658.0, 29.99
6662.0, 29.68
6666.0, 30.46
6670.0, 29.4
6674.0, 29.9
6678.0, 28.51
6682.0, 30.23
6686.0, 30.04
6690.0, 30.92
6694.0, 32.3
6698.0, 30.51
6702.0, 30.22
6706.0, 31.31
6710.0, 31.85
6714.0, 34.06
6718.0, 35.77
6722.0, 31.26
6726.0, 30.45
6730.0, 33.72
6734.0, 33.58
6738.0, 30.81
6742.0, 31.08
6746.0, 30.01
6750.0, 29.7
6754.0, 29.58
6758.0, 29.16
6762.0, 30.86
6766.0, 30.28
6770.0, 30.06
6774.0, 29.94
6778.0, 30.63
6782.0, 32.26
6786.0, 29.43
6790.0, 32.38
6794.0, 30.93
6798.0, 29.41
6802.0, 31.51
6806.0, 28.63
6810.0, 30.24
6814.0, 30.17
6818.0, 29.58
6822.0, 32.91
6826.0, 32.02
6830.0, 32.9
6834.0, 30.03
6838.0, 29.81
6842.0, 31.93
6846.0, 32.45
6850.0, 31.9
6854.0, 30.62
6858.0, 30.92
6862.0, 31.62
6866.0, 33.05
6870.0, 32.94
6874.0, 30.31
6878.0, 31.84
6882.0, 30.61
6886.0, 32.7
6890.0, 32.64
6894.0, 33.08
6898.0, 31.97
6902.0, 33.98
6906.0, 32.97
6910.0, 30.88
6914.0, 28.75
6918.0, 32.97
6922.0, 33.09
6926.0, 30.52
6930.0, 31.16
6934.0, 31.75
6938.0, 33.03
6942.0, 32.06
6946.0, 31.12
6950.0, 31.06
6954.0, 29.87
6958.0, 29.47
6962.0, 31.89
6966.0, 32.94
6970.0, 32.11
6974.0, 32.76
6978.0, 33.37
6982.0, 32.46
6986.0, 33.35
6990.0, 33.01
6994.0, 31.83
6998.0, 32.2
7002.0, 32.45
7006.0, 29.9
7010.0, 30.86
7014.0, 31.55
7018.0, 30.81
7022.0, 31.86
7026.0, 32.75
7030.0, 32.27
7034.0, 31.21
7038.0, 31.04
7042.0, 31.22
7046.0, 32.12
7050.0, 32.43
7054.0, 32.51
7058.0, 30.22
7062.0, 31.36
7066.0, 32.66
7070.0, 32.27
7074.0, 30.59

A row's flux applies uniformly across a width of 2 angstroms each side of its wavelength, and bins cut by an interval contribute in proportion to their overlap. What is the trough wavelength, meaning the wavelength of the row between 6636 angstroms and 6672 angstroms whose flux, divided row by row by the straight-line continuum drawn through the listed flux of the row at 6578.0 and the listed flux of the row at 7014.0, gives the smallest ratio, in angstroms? 6670.0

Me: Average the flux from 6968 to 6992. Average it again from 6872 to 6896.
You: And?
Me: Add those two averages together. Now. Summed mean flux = 64.7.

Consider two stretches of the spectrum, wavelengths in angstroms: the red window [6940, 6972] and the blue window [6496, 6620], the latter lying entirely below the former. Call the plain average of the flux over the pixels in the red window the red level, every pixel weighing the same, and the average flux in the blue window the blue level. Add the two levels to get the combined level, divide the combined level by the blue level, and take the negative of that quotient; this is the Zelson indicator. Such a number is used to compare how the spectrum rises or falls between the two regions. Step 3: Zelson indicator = -1.95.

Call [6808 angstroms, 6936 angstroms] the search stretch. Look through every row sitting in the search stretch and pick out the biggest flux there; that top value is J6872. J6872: 33.98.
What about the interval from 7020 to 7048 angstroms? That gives 32.75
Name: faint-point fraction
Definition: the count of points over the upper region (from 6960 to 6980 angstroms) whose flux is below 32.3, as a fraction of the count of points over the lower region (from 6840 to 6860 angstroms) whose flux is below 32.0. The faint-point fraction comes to 0.50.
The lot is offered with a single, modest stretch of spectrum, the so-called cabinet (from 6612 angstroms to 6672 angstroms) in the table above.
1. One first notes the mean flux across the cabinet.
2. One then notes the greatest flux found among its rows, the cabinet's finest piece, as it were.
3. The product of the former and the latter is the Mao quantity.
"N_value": 990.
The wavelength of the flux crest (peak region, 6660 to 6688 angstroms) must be 6666.0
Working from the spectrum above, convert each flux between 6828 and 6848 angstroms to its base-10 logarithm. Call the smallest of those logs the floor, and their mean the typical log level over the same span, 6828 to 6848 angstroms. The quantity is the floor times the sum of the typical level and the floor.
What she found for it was 4.38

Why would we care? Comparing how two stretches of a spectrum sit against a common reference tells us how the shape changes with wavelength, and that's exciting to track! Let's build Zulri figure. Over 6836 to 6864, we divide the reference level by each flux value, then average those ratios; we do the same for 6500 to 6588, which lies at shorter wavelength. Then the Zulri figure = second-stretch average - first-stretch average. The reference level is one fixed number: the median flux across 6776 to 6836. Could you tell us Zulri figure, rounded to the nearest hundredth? -0.05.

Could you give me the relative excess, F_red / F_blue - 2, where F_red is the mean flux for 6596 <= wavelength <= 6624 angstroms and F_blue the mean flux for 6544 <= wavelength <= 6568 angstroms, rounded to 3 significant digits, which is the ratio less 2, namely -1.19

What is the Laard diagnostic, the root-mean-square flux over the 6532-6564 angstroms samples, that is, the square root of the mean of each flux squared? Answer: 37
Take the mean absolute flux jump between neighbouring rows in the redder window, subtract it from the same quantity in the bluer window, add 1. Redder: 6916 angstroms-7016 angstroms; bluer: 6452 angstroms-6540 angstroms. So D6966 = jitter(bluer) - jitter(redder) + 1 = 1.6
